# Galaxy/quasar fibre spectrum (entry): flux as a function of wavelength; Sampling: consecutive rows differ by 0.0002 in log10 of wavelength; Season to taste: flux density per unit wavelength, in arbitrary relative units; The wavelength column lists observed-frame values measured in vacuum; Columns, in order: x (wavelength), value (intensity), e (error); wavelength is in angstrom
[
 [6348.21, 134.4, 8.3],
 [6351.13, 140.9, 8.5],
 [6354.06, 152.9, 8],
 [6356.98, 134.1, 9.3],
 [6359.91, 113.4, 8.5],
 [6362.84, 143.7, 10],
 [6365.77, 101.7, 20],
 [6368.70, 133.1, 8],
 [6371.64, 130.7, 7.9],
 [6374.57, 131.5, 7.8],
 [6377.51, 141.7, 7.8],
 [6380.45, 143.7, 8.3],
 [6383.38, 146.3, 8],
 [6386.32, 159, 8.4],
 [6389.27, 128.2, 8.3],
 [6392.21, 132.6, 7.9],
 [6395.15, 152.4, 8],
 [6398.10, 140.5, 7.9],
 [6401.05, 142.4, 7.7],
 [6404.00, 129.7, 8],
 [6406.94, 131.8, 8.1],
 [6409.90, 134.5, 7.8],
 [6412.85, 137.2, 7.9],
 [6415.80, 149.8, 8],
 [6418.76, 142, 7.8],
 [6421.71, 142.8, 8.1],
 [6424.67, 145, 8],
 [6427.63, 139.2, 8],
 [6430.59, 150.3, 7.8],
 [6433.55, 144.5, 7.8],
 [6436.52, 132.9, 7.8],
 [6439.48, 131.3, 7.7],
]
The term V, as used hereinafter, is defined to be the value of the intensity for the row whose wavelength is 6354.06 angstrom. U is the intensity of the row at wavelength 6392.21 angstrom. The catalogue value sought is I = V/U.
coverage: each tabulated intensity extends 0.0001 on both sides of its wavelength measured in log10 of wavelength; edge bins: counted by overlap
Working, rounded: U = 132.6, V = 152.9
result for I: 1.15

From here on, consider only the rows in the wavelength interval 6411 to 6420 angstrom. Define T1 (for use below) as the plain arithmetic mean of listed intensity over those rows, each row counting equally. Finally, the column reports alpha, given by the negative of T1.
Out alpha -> -143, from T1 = 143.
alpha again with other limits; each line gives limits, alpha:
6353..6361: -133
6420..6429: -142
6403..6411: -132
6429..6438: -143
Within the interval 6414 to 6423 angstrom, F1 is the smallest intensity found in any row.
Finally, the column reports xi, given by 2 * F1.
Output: 284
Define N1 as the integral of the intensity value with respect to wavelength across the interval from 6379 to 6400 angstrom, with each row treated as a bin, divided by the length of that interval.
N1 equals 143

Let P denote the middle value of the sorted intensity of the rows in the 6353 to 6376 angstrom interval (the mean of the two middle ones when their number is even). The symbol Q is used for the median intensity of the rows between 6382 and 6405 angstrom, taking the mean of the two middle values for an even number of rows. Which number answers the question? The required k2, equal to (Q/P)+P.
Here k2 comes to 133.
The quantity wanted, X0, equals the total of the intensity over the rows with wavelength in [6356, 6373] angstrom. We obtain 757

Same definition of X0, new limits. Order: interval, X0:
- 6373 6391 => 850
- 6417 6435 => 864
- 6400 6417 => 825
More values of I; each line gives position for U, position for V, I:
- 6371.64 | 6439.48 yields 1.00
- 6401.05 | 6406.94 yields 0.93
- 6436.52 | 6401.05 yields 1.07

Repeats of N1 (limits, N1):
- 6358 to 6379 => 128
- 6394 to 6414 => 138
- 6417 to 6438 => 142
